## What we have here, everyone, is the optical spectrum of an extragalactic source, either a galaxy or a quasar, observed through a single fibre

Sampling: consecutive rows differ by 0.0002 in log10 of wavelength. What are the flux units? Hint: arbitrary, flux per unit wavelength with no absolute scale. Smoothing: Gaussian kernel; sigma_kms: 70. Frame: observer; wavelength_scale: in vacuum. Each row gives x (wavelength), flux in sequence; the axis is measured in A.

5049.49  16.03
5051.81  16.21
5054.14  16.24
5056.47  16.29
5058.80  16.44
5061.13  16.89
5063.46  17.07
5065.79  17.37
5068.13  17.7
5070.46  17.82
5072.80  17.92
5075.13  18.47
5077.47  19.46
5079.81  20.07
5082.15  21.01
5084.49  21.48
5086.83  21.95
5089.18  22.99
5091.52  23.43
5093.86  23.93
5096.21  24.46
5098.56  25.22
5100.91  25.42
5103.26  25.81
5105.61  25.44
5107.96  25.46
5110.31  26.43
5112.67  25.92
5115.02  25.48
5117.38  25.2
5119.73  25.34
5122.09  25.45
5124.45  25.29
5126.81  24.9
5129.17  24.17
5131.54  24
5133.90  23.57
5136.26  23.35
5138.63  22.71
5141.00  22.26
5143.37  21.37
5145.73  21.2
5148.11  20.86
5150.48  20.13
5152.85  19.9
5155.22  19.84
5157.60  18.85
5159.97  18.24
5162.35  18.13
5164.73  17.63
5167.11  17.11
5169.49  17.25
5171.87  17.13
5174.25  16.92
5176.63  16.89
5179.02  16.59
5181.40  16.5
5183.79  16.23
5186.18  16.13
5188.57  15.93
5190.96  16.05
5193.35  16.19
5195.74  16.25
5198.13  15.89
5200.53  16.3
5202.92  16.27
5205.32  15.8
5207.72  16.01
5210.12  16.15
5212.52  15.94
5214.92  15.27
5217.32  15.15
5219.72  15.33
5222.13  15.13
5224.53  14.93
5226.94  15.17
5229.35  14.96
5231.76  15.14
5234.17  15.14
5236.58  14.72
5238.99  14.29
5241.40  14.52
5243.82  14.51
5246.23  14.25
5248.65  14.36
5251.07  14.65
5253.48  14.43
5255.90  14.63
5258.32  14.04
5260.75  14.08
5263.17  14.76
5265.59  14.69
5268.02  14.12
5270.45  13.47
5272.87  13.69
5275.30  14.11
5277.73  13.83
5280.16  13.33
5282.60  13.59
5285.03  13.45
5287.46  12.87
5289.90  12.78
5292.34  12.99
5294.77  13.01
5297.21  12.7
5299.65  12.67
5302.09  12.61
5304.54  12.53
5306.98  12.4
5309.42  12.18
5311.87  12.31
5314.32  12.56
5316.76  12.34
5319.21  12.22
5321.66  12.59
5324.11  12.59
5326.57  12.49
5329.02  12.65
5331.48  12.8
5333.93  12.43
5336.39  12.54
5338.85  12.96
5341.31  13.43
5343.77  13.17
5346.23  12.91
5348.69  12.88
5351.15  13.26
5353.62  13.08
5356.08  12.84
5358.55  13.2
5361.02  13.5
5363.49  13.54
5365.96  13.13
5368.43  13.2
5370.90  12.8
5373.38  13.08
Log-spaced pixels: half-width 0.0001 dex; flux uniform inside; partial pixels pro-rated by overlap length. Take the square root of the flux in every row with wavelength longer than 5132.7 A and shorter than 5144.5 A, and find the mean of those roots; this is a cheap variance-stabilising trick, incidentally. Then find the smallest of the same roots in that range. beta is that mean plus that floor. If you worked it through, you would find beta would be 9.4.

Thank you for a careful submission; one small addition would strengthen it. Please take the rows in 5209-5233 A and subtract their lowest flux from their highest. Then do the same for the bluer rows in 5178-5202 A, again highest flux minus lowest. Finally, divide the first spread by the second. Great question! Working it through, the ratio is 1.7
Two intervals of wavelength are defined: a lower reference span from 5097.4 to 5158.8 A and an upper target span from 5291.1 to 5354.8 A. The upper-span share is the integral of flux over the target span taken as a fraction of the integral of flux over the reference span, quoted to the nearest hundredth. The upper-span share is 0.56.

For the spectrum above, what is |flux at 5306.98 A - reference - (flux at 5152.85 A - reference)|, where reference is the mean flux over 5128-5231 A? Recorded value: 7.5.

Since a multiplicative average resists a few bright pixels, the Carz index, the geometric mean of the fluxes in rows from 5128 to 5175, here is 20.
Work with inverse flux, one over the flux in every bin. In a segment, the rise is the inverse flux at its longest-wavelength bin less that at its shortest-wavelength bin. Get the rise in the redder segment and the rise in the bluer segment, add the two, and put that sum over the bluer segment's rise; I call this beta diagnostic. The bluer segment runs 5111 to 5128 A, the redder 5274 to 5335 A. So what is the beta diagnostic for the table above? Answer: 7.1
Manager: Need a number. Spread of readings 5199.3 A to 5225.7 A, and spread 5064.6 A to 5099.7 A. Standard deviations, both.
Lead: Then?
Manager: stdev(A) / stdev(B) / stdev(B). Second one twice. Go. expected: 0.07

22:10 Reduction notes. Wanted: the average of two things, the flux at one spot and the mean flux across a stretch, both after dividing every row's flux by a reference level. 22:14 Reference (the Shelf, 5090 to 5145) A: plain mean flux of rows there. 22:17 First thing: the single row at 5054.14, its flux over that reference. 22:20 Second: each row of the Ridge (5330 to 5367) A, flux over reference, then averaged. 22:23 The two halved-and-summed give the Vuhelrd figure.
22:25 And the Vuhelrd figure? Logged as 0.60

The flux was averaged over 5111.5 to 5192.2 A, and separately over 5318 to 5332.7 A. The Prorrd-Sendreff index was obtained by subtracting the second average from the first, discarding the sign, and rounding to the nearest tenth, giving 7.9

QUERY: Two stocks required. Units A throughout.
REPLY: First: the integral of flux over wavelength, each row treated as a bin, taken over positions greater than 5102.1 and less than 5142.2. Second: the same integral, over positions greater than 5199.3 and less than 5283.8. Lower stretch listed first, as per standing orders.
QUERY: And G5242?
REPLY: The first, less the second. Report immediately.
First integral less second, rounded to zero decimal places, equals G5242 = -255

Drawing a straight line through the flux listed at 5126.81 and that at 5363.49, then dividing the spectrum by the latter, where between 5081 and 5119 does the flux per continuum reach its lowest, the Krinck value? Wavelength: 5082.15 A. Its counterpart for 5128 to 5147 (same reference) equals 5145.73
